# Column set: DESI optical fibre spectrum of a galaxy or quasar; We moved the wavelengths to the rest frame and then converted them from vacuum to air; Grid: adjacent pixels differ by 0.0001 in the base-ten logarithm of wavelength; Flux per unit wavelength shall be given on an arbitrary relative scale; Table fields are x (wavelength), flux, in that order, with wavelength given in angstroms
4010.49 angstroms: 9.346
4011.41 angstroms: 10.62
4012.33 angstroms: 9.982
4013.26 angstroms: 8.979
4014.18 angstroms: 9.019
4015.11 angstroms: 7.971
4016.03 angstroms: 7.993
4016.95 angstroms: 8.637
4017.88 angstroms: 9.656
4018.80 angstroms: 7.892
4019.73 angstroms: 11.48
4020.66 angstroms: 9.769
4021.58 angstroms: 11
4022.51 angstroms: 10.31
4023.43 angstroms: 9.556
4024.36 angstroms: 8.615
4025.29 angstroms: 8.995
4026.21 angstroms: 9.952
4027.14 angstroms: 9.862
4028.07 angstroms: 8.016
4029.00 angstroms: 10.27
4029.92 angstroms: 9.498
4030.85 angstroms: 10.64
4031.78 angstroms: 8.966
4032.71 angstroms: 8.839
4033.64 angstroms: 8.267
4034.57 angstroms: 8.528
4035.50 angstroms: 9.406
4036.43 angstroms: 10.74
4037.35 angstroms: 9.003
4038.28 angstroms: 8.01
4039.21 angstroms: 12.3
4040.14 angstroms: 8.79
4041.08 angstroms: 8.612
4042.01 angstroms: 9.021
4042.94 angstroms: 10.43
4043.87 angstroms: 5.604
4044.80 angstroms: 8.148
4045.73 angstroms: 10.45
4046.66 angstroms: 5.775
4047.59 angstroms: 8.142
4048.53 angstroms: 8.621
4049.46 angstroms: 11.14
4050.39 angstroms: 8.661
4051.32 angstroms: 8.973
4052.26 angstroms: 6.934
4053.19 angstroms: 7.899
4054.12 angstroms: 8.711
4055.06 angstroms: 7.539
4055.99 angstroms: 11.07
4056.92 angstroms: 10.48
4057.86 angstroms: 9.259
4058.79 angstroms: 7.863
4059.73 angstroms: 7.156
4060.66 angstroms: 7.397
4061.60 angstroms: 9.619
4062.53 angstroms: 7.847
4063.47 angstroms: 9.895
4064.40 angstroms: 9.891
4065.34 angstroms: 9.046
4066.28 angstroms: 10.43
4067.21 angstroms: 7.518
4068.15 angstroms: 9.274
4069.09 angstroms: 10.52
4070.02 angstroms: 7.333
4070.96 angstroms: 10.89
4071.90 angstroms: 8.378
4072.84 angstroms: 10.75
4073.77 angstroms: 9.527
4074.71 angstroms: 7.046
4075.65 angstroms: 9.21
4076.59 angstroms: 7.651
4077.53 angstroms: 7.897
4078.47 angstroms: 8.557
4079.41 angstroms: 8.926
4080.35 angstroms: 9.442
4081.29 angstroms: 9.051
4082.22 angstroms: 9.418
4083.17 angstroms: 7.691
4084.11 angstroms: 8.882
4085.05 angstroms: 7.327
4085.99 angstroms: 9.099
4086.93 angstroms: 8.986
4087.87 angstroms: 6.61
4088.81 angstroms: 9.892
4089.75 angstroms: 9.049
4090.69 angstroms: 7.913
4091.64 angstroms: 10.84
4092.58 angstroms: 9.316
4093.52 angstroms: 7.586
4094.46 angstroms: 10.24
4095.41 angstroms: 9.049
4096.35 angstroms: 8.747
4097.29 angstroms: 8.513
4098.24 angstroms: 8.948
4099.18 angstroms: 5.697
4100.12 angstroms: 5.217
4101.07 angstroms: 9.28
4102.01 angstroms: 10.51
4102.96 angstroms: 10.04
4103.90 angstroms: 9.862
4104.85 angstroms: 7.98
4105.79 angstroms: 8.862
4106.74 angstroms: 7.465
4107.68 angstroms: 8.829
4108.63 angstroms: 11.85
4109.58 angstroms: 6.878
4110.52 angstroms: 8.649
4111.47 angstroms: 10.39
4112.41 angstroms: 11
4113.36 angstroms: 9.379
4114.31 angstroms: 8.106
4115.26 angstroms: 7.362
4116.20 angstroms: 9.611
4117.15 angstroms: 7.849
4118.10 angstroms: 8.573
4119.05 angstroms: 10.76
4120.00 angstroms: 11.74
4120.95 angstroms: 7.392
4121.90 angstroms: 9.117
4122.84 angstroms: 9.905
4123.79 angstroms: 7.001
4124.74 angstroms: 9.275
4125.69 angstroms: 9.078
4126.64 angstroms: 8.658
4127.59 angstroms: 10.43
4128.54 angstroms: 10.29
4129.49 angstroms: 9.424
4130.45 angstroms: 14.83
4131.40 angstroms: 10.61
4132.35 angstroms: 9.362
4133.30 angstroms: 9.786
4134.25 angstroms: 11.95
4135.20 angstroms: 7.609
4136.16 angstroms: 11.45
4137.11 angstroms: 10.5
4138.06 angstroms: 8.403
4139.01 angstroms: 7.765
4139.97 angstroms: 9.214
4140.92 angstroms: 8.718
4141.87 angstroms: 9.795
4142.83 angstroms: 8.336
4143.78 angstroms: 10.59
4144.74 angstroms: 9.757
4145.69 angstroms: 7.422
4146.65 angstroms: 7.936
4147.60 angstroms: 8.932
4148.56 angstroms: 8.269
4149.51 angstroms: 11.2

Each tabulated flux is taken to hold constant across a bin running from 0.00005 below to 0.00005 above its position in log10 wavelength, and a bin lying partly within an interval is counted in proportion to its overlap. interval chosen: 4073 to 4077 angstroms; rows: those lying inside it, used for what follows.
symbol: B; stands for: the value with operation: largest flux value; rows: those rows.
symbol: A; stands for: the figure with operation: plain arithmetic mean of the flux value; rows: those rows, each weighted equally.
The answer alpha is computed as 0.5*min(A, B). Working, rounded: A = 8.4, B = 9.527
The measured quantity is 4.18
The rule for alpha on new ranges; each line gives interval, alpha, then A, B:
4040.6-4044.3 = 4.21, 8.4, 10.43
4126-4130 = 4.85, 9.7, 10.43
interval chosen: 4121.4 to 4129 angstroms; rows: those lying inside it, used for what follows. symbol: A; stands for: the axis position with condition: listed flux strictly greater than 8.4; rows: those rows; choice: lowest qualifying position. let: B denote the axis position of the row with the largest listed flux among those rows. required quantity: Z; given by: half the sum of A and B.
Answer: 4124.7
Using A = 4121.90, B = 4127.59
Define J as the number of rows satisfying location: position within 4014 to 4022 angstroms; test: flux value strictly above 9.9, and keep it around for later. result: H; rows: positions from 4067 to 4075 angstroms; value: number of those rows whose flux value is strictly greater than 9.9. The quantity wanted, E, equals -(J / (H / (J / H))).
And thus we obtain -0.4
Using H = 3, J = 2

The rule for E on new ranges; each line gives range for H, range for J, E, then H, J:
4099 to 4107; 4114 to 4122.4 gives -1.0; 2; 2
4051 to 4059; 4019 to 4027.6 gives -4.0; 2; 4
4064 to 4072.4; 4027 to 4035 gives -0.4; 3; 2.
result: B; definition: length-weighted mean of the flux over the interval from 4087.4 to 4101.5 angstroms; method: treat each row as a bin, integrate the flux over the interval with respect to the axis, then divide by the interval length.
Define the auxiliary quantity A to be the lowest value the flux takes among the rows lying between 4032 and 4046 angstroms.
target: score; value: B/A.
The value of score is 1.51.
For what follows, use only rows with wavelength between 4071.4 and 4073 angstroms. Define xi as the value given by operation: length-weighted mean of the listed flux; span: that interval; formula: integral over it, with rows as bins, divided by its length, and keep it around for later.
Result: 9.3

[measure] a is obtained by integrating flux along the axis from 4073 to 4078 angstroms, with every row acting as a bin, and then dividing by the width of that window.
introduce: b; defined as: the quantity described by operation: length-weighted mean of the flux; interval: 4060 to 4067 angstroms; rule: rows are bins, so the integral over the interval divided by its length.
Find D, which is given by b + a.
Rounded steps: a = 8.4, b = 9.05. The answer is 17.5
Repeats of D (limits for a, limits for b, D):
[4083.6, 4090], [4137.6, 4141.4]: 17.1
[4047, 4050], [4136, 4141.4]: 18.4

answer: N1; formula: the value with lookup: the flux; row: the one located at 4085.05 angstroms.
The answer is 7.327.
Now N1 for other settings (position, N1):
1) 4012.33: 9.982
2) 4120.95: 7.392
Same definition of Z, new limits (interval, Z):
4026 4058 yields 4032.7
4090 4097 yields 4091.6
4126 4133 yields 4128.5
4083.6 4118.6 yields 4096.4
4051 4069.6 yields 4053.7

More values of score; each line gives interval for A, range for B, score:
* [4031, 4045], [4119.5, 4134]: 1.75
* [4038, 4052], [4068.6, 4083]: 1.60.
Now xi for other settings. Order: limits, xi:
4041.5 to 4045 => 8.3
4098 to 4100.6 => 6.4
